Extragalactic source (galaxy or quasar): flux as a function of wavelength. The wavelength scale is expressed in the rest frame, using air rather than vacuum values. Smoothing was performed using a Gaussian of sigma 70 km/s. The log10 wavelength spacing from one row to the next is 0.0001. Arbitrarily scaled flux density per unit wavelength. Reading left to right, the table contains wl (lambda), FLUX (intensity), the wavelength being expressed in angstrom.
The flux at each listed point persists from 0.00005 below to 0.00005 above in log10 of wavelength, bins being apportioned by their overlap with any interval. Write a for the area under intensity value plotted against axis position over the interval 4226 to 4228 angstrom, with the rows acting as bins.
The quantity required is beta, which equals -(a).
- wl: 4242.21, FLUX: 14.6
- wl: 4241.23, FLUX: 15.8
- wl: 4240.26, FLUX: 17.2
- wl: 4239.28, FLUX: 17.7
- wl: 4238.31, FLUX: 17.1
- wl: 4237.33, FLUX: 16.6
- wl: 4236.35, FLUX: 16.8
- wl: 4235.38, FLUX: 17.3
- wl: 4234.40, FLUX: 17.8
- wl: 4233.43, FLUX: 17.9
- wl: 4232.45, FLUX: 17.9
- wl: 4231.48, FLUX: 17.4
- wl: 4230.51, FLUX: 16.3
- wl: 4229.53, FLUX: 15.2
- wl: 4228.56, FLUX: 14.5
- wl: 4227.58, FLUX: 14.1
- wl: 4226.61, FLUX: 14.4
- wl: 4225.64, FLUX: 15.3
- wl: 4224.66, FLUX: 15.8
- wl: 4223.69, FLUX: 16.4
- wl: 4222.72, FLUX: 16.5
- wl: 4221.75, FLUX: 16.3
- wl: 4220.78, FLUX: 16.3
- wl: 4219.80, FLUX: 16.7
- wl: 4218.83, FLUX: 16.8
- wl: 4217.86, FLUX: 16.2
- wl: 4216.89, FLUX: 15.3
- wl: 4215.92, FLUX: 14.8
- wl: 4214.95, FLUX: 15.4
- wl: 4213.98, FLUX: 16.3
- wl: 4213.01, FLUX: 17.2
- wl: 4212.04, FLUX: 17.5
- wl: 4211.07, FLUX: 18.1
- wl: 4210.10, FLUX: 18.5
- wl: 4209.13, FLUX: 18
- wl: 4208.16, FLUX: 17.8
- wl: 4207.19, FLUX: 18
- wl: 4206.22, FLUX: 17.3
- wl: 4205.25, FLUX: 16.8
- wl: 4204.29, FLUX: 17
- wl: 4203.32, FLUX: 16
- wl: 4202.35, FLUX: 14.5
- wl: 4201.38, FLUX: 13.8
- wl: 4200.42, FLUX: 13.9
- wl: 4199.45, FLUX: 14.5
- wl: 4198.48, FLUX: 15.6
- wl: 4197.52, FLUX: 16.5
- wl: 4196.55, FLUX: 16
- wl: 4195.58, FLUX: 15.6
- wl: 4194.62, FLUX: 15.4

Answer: -29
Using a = 29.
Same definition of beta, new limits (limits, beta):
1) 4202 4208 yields -100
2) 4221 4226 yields -80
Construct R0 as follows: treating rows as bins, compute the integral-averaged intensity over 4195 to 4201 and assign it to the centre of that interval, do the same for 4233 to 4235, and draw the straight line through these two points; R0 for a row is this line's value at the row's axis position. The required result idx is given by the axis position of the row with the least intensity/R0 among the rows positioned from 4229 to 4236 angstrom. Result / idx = 4229.53 angstrom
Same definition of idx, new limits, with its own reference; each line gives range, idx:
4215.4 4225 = 4215.92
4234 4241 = 4237.33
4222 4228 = 4227.58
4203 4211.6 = 4203.32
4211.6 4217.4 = 4215.92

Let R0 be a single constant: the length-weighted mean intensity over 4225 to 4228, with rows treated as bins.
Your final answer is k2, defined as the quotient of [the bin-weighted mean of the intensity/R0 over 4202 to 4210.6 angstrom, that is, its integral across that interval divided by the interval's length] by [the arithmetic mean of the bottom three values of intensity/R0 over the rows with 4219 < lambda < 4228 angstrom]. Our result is 1.17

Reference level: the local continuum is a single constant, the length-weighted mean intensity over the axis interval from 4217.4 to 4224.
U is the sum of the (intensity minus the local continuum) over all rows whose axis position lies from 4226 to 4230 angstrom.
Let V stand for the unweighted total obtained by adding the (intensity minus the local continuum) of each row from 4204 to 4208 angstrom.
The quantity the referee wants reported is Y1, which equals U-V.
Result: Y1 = -11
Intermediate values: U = -7.7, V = 3.2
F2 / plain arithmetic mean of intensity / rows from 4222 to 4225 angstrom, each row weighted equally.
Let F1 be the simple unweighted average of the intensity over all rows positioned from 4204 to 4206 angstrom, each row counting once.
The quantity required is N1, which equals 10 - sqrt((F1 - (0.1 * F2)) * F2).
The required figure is -5.7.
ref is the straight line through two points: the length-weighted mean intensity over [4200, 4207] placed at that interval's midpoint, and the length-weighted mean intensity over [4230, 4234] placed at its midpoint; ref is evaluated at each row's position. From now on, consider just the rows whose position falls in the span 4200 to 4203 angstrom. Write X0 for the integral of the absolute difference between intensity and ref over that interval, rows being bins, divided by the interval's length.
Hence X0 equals 1.48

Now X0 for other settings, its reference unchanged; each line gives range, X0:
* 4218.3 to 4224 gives 0.33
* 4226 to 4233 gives 1.70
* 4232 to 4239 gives 0.57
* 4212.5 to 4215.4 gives 0.65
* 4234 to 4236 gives 0.32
